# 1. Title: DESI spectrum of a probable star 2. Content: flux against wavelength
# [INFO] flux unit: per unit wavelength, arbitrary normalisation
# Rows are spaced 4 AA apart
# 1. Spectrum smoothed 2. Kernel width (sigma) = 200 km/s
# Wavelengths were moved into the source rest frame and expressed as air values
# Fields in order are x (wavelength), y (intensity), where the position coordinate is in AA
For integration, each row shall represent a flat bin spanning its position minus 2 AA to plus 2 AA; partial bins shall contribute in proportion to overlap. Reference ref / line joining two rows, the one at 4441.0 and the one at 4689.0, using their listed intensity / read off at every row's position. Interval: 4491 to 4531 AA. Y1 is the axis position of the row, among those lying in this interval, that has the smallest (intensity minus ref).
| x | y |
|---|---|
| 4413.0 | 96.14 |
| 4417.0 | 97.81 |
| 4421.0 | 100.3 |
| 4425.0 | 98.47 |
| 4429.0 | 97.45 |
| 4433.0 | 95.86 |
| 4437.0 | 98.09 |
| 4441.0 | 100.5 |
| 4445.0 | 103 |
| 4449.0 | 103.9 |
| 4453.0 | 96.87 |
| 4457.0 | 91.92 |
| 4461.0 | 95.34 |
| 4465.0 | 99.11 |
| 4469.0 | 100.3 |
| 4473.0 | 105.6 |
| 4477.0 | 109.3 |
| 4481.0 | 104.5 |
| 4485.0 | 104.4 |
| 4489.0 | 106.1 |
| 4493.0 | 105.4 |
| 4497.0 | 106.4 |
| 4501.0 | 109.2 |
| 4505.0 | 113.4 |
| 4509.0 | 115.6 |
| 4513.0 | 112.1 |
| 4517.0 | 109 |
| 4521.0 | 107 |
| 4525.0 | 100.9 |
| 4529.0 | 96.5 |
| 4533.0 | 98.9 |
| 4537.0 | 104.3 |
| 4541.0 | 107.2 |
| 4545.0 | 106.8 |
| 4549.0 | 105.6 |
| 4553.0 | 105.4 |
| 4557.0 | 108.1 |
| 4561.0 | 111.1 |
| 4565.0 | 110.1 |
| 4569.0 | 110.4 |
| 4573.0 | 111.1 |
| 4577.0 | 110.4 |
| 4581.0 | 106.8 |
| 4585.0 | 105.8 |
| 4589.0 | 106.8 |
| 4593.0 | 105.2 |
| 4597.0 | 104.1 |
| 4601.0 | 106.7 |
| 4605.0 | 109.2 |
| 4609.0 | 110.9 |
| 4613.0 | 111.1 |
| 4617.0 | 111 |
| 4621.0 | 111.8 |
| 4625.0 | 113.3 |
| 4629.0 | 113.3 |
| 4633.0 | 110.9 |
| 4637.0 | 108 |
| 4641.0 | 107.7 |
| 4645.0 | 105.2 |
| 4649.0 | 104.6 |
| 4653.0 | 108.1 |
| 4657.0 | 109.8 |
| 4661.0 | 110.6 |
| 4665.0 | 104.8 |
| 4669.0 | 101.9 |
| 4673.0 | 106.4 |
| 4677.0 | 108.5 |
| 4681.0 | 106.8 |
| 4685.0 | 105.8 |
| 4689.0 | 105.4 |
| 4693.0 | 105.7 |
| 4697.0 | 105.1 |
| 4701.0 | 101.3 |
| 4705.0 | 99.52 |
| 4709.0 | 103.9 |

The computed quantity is 4529.0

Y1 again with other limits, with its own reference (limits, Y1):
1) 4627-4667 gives 4665.0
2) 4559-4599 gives 4597.0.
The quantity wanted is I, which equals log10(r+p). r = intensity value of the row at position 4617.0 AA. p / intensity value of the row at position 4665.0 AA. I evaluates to 2.334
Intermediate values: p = 104.8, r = 111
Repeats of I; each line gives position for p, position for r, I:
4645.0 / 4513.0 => 2.337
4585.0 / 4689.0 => 2.325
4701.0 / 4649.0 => 2.314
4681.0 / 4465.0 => 2.314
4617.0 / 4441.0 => 2.325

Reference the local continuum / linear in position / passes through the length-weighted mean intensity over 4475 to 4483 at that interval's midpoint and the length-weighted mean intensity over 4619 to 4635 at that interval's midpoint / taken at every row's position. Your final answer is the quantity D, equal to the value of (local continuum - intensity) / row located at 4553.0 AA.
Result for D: 4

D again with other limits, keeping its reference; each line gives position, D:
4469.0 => 6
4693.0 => 9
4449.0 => 2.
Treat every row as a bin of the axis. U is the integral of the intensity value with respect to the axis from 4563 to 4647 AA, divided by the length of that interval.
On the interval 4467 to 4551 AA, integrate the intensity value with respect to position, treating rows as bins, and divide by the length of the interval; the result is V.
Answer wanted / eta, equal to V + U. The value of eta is 215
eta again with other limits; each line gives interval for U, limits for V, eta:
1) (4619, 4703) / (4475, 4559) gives 214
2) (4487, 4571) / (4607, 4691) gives 215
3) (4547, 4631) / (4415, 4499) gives 210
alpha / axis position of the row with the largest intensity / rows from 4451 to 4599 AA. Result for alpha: 4509.0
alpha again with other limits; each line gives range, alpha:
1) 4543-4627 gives 4625.0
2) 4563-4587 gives 4573.0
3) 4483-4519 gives 4509.0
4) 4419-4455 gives 4449.0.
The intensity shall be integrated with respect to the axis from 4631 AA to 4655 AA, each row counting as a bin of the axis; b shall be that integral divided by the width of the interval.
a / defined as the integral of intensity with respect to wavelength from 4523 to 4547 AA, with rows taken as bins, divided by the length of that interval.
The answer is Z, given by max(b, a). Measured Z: 107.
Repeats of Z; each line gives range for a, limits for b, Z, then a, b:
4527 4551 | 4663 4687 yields 106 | 103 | 105.7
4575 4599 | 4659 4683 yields 107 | 107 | 106.5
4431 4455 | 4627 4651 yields 108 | 100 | 108.3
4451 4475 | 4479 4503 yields 106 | 98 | 106.0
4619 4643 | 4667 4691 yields 111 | 111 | 105.8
